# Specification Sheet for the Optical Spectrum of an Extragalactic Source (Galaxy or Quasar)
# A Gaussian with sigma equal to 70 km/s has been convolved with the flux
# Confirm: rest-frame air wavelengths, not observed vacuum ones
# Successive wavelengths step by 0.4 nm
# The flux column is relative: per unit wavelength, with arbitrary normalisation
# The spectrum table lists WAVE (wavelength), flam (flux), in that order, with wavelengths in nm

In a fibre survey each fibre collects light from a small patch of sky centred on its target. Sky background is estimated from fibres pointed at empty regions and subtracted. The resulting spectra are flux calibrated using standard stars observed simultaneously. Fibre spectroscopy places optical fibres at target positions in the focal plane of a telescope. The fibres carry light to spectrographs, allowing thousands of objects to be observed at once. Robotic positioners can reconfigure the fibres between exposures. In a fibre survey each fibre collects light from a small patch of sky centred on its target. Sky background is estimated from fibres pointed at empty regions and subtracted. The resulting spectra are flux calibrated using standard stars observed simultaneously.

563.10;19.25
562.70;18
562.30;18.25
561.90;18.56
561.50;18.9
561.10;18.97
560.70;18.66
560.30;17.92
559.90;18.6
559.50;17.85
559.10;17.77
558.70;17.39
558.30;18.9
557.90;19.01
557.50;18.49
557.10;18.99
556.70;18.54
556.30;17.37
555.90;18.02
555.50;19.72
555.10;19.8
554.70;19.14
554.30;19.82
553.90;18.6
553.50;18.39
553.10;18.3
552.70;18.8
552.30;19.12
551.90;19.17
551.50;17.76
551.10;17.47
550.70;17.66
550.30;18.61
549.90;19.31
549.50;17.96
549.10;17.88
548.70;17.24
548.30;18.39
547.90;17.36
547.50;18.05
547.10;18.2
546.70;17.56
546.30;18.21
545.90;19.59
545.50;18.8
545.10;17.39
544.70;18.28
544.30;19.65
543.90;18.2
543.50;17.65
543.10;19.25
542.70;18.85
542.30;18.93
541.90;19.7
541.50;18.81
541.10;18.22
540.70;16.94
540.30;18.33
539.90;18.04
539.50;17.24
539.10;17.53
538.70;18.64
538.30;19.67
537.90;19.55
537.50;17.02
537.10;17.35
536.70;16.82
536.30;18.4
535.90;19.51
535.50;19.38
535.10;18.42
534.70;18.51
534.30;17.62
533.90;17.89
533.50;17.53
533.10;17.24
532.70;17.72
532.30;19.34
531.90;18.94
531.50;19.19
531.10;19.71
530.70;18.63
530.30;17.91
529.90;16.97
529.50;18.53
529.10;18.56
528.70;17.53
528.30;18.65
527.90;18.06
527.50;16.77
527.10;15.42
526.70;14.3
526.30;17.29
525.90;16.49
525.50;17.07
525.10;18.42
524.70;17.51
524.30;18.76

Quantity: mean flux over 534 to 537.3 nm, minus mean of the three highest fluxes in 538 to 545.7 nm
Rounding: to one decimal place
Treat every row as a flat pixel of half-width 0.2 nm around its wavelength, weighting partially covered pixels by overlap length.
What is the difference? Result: -1.4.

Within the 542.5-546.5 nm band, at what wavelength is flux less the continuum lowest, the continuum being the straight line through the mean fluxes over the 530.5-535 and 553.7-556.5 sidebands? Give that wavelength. 545.10 nm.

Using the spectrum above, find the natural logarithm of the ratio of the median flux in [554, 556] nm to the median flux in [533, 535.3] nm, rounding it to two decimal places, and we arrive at 0.10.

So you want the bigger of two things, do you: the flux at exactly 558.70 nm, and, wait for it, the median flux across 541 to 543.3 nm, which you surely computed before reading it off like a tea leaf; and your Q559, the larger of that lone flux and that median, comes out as 18.9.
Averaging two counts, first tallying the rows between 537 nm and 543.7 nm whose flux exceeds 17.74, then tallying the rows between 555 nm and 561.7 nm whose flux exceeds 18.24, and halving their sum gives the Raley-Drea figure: 11.0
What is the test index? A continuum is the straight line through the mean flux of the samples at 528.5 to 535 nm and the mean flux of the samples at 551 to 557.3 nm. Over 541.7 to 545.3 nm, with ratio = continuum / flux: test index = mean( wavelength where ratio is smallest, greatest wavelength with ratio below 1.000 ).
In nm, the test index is 543.10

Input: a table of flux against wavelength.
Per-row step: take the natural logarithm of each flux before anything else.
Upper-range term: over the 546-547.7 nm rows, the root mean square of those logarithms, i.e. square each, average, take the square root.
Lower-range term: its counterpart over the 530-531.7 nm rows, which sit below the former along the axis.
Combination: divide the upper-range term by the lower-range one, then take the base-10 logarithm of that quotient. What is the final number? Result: -0.007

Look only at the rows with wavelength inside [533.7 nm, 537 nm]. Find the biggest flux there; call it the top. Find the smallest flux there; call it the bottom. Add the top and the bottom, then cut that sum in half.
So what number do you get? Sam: 18.2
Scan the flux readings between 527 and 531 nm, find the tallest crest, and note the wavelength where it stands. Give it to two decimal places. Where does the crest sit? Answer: 528.30 nm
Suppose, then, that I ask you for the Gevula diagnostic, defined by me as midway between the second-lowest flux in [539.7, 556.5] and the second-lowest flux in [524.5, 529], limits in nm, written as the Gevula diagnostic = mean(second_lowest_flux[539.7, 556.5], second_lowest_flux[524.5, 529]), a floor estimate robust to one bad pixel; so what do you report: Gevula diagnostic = 16.33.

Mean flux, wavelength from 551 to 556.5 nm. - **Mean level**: 18.7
